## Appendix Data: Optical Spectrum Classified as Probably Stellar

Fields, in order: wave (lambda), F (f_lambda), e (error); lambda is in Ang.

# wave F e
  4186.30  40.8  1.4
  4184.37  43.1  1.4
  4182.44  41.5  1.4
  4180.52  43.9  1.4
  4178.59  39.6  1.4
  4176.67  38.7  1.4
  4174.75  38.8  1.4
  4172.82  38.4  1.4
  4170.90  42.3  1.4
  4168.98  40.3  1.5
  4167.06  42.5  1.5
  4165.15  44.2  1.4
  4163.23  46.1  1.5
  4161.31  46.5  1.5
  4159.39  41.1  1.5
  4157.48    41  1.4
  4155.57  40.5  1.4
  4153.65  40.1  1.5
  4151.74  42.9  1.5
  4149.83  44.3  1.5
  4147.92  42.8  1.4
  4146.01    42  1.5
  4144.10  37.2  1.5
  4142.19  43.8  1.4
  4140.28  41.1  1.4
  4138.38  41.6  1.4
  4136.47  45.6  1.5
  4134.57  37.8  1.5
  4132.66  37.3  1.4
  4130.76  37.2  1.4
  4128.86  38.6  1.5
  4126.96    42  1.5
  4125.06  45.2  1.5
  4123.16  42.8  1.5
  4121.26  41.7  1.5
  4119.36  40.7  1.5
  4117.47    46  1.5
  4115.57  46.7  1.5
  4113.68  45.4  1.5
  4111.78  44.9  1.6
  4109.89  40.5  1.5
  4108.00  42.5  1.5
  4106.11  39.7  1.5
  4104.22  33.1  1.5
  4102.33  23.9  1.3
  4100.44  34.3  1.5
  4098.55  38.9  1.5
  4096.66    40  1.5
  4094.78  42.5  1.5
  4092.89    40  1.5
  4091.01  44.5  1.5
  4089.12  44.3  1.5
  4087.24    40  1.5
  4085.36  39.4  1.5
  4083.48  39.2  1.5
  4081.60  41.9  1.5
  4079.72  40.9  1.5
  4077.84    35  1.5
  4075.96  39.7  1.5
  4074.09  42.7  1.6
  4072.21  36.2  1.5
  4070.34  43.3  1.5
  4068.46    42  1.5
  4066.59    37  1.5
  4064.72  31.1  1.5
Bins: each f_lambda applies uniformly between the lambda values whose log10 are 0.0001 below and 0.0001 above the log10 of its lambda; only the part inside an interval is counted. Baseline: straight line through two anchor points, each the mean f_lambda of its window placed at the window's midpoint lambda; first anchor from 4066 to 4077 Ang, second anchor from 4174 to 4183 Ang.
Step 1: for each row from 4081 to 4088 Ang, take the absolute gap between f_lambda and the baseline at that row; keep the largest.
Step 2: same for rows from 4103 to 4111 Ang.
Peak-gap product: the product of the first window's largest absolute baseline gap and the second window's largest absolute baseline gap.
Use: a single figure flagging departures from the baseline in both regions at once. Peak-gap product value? 12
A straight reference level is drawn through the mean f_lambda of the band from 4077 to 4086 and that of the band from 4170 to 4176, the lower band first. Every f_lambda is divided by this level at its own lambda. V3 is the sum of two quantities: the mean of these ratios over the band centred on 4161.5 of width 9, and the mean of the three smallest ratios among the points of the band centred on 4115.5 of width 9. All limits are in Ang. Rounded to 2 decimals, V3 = 2.21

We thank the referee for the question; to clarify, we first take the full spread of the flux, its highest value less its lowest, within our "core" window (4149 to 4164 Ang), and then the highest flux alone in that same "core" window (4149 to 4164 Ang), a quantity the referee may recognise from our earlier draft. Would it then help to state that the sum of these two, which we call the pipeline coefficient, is 53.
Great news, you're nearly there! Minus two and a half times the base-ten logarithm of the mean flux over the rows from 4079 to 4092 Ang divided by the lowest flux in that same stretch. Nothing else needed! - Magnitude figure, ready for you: -0.061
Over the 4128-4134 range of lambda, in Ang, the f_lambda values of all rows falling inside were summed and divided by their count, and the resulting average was 37.7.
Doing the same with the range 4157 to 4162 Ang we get 42.9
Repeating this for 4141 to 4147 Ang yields 41.0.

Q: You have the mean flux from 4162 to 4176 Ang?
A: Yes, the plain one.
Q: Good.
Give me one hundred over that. 2.39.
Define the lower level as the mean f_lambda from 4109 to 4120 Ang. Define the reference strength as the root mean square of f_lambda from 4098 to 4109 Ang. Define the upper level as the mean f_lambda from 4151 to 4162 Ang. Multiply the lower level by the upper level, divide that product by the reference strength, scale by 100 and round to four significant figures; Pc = 5152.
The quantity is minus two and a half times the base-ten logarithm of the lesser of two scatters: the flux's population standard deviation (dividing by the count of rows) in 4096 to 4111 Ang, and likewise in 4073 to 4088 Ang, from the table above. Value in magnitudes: -0.84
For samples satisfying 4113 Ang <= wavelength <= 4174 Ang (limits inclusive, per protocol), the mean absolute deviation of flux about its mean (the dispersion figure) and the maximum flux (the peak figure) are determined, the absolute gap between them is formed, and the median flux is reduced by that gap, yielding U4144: -2.4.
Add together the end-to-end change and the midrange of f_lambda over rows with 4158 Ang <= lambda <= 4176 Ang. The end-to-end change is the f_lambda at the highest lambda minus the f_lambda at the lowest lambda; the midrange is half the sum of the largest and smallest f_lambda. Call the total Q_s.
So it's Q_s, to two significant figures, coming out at 40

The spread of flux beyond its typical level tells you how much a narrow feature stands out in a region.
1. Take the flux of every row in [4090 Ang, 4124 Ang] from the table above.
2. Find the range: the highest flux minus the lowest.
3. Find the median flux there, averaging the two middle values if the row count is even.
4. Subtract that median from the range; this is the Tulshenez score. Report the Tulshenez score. -18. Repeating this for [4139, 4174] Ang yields -33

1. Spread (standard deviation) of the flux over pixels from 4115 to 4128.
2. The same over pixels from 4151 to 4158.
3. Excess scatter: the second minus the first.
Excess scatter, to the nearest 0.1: -1.1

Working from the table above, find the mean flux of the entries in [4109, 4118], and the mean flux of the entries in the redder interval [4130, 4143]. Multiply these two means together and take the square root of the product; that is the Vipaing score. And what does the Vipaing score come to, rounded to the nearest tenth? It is 42.6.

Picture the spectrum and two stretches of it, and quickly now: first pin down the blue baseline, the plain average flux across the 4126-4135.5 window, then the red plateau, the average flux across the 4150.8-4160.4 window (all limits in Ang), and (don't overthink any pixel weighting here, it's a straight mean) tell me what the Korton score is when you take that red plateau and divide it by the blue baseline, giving 1.07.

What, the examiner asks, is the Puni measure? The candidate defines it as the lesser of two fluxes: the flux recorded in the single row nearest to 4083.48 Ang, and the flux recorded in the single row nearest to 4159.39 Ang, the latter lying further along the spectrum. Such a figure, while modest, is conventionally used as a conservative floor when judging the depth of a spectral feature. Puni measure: 39.2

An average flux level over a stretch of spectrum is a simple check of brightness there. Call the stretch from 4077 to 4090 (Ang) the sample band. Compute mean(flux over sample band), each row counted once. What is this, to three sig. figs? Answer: 40.1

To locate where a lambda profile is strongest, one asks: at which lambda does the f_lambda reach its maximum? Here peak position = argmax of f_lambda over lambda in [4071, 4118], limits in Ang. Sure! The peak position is 4115.57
